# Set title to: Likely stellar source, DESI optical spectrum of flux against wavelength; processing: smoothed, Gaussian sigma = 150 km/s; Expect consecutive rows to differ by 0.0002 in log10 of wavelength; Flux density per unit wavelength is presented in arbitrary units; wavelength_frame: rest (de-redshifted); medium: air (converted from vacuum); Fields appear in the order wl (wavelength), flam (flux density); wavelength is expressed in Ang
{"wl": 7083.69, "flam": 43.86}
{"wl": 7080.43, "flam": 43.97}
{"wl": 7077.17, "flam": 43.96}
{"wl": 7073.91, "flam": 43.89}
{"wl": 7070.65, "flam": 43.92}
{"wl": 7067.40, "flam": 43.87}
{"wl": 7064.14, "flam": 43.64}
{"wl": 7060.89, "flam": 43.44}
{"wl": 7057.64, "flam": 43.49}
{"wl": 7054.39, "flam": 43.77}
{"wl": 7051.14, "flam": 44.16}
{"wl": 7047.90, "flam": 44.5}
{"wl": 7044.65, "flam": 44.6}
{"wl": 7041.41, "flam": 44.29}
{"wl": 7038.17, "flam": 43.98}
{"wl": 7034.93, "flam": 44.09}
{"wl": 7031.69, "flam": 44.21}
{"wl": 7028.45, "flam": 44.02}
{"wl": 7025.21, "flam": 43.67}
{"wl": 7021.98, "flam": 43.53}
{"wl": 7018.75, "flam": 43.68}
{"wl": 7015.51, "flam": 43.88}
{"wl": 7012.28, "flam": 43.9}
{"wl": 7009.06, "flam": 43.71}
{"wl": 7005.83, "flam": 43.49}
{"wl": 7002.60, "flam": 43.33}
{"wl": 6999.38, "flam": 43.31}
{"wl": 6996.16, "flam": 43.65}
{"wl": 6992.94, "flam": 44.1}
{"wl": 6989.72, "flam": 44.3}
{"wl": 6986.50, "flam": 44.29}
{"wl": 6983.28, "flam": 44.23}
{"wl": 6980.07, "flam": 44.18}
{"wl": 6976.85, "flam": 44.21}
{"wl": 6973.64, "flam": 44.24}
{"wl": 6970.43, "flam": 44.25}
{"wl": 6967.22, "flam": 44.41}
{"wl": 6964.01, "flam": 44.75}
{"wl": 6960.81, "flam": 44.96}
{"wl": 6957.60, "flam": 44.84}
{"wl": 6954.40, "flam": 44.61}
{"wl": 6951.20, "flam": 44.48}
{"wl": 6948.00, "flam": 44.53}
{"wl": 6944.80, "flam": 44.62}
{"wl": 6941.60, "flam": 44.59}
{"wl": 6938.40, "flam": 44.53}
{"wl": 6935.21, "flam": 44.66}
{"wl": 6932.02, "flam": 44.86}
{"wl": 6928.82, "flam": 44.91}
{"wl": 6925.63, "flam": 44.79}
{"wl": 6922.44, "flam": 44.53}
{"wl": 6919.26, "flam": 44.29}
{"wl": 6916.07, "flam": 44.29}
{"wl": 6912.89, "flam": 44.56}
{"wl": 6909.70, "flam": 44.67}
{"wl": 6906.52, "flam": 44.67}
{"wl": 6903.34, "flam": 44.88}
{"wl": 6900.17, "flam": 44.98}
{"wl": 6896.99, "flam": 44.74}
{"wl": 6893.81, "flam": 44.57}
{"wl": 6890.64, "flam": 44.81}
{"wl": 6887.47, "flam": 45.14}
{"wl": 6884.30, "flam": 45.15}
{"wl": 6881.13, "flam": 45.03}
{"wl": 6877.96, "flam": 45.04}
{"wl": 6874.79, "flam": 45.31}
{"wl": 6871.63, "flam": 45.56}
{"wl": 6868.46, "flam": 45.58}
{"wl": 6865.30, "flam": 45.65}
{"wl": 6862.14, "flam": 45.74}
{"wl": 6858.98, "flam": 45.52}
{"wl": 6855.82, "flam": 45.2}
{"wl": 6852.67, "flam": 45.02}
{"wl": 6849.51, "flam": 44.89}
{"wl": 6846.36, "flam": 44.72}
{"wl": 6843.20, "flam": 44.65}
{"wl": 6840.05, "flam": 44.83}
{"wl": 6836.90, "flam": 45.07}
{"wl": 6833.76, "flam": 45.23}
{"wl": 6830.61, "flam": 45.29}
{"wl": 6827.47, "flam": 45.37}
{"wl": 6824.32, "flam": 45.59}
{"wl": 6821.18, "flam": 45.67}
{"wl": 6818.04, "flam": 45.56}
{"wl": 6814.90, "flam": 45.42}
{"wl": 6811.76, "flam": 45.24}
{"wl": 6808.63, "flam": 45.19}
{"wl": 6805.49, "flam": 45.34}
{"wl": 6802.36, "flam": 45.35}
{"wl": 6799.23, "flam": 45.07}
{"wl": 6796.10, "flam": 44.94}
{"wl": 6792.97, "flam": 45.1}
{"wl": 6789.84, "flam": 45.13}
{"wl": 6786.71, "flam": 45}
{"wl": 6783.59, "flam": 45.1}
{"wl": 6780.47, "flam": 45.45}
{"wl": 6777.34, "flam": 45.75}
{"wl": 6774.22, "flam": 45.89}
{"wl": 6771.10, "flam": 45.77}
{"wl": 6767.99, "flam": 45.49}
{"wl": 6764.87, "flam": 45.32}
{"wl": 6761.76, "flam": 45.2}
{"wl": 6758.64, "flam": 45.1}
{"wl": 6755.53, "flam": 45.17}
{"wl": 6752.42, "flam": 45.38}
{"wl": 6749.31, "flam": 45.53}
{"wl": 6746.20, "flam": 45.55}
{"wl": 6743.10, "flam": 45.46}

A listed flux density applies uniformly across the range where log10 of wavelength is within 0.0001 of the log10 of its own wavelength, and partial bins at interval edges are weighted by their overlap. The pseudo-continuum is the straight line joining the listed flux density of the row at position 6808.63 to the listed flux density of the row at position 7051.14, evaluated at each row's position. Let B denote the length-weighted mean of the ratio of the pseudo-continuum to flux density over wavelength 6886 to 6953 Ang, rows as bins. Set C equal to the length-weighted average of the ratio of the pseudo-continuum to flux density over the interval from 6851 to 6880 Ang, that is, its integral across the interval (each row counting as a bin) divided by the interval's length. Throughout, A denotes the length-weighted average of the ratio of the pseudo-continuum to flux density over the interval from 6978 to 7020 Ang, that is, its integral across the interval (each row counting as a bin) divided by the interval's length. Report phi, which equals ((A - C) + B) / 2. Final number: 0.511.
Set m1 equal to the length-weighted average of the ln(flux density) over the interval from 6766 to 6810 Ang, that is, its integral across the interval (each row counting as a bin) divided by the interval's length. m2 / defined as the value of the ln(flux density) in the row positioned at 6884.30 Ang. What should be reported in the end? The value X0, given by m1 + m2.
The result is 7.62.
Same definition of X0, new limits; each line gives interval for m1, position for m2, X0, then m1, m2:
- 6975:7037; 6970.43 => 7.57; 3.78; 3.79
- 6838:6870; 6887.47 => 7.62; 3.81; 3.81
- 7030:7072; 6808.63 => 7.60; 3.78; 3.81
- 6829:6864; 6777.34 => 7.63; 3.81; 3.82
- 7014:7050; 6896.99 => 7.59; 3.78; 3.80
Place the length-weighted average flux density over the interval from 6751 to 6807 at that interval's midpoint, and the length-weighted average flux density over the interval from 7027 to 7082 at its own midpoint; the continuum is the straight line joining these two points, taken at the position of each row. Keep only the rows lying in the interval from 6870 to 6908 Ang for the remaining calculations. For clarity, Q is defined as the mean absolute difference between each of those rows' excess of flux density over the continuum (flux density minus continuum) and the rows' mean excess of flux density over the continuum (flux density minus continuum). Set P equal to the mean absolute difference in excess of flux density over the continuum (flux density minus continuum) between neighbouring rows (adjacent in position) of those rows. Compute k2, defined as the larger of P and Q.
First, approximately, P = 0.172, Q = 0.18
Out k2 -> 0.18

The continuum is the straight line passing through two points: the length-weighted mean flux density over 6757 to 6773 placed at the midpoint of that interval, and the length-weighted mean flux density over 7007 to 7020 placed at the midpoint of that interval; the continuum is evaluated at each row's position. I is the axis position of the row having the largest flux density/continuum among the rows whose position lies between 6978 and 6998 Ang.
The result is 6989.72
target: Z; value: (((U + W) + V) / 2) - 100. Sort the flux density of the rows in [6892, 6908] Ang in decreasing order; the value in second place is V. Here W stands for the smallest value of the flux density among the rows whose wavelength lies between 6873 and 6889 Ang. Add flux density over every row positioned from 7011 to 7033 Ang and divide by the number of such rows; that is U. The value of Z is -33.1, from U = 43.8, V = 44.88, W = 45.03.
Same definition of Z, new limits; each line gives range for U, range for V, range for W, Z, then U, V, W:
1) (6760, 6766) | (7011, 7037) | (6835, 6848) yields -33.0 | 45.3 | 44.09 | 44.65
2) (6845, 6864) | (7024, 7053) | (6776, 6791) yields -32.7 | 45.2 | 44.5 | 45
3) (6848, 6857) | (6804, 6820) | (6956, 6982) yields -32.7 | 45.0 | 45.42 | 44.18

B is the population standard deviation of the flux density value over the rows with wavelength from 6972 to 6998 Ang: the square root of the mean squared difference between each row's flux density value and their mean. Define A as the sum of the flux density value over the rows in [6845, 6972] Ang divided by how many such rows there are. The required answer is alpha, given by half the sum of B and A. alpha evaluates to 22.5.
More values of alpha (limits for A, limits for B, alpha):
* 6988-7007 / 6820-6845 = 22.0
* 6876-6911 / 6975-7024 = 22.6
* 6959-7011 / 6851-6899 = 22.2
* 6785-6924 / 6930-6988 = 22.7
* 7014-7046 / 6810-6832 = 22.1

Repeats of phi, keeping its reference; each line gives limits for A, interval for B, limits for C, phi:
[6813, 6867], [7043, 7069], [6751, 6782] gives 0.501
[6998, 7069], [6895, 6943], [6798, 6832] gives 0.507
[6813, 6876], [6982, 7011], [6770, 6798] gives 0.504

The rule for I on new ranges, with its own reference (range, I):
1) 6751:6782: 6774.22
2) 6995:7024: 7015.51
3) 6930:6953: 6932.02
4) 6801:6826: 6821.18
